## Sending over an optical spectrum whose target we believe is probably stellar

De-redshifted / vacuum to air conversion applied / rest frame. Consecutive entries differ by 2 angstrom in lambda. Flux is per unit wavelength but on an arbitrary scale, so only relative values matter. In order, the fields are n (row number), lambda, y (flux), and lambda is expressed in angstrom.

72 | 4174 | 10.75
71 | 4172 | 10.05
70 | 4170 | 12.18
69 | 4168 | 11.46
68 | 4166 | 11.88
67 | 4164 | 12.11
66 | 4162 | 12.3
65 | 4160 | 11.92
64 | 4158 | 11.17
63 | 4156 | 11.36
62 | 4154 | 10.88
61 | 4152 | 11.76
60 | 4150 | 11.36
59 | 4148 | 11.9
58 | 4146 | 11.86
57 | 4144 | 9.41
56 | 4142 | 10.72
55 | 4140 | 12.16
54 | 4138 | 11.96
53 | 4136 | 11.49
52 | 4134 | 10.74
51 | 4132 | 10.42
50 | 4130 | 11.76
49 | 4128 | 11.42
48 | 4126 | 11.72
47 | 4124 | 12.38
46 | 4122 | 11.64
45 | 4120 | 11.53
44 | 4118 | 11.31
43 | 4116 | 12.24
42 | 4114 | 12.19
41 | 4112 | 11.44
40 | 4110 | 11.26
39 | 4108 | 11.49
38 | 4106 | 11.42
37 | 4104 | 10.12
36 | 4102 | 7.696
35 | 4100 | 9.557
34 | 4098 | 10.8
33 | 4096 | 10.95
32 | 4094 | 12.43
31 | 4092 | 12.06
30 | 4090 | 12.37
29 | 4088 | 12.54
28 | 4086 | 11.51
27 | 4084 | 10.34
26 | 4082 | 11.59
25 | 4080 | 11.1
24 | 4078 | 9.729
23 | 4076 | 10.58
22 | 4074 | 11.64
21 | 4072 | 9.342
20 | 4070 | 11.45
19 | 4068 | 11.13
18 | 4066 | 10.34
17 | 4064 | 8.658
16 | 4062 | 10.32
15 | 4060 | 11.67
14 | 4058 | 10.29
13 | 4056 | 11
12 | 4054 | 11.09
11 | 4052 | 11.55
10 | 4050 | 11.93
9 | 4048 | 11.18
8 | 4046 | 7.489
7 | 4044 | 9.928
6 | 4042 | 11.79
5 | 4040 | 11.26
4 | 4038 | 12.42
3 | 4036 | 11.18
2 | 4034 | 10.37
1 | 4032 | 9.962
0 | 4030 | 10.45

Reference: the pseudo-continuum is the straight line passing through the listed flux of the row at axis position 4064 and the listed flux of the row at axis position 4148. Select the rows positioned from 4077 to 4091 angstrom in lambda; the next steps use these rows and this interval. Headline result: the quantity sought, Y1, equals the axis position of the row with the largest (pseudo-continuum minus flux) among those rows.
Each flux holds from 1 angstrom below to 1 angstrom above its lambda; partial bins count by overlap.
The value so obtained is 4078 angstrom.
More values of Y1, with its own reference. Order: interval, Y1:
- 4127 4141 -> 4132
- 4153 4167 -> 4154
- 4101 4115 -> 4102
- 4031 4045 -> 4044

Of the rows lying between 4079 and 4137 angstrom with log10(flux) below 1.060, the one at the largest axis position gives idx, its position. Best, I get 4134 angstrom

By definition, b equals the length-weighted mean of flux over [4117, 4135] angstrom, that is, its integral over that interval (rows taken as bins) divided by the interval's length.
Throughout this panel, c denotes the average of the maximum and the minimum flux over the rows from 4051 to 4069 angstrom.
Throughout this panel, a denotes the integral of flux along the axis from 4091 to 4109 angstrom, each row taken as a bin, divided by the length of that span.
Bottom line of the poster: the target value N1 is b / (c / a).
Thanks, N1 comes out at 12.1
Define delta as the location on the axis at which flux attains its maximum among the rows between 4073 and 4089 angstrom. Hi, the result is 4088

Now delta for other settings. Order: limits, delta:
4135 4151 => 4140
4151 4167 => 4162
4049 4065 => 4050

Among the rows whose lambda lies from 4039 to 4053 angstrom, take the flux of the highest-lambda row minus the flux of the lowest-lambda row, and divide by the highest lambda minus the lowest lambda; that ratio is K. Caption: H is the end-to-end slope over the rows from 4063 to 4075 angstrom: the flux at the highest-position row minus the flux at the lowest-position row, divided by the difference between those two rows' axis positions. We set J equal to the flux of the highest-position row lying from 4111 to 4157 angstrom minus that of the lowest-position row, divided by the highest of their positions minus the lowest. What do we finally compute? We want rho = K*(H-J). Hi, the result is 0.0073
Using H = 0.30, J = -0.002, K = 0.024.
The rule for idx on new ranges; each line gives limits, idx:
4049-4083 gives 4080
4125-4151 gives 4150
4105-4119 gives 4118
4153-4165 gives 4158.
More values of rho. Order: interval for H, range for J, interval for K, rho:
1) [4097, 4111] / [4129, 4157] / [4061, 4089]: 0.0046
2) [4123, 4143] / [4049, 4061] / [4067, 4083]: -0.0022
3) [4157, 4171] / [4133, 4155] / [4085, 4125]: 0.0018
